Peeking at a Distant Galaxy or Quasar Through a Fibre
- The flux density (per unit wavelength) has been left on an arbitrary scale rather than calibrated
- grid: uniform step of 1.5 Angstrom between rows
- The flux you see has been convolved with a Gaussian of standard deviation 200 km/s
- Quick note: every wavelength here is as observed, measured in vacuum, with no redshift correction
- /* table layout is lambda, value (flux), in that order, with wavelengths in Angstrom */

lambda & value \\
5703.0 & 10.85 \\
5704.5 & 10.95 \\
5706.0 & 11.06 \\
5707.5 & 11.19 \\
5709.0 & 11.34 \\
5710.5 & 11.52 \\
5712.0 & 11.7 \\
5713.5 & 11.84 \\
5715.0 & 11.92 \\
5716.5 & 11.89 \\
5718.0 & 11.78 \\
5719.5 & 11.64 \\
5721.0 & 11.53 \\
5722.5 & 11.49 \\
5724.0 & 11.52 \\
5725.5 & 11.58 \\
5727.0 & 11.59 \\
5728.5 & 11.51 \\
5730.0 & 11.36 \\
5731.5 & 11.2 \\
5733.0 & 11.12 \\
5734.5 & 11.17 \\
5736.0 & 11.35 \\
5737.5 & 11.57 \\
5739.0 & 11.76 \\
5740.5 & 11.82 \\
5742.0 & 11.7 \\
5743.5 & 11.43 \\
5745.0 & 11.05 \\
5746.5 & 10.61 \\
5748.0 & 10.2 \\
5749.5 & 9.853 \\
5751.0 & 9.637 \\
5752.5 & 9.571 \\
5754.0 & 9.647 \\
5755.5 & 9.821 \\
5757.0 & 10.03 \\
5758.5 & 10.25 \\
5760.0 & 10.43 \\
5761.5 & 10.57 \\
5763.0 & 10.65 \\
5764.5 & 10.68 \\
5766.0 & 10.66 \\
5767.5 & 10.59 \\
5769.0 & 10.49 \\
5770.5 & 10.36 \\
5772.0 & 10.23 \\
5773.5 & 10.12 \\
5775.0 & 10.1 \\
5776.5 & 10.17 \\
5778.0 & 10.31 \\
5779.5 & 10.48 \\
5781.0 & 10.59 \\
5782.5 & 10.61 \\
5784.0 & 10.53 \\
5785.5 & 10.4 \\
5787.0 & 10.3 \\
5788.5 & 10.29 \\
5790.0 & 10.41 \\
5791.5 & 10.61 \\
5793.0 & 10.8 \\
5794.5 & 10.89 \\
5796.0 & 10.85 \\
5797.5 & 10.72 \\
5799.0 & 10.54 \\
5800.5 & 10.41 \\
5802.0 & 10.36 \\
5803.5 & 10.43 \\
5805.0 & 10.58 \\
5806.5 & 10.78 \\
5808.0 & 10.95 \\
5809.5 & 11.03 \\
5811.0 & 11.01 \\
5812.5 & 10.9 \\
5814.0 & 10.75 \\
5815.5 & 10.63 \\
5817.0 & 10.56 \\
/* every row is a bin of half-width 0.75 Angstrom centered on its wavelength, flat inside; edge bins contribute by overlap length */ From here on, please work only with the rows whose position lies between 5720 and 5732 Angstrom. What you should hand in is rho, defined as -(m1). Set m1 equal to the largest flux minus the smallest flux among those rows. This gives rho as -0.39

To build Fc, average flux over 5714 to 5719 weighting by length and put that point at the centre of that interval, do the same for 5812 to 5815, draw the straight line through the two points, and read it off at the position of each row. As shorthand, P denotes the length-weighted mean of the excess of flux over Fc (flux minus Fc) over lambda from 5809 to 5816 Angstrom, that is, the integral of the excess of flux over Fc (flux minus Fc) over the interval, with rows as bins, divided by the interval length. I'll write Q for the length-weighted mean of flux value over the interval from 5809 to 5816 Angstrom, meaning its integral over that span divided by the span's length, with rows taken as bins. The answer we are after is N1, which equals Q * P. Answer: 1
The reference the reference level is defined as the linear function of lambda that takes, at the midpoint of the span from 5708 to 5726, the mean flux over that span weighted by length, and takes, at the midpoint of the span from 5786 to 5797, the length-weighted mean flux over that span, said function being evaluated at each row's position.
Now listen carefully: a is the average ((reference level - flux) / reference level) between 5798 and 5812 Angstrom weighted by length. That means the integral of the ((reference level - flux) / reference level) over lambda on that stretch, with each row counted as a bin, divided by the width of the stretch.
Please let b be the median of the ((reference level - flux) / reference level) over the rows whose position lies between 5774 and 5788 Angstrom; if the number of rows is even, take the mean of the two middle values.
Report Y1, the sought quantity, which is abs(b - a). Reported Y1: 0.05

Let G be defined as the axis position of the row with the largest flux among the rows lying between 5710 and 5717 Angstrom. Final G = 5715.0 Angstrom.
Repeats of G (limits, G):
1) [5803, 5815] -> 5809.5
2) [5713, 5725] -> 5715.0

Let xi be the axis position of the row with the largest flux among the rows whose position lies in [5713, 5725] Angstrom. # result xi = 5715.0 Angstrom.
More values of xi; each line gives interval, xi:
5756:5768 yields 5764.5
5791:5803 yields 5794.5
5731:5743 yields 5740.5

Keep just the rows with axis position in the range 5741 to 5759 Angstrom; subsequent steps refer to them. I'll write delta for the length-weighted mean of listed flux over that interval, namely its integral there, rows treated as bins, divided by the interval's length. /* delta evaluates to 10.3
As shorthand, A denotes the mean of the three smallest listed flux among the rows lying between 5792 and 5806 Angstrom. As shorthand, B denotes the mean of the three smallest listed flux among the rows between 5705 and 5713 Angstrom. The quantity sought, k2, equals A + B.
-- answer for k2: 21.6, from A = 10.40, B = 11.2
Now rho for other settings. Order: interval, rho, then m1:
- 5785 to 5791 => -0.12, 0.1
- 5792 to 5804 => -0.53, 0.5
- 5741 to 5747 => -1.09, 1.1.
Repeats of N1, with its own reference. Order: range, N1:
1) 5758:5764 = -9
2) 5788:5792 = -6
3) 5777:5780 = -8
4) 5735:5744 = 0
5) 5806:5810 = 1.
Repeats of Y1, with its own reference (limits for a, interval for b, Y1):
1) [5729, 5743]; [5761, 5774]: 0.05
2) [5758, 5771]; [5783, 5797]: 0.02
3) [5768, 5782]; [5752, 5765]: 0.03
